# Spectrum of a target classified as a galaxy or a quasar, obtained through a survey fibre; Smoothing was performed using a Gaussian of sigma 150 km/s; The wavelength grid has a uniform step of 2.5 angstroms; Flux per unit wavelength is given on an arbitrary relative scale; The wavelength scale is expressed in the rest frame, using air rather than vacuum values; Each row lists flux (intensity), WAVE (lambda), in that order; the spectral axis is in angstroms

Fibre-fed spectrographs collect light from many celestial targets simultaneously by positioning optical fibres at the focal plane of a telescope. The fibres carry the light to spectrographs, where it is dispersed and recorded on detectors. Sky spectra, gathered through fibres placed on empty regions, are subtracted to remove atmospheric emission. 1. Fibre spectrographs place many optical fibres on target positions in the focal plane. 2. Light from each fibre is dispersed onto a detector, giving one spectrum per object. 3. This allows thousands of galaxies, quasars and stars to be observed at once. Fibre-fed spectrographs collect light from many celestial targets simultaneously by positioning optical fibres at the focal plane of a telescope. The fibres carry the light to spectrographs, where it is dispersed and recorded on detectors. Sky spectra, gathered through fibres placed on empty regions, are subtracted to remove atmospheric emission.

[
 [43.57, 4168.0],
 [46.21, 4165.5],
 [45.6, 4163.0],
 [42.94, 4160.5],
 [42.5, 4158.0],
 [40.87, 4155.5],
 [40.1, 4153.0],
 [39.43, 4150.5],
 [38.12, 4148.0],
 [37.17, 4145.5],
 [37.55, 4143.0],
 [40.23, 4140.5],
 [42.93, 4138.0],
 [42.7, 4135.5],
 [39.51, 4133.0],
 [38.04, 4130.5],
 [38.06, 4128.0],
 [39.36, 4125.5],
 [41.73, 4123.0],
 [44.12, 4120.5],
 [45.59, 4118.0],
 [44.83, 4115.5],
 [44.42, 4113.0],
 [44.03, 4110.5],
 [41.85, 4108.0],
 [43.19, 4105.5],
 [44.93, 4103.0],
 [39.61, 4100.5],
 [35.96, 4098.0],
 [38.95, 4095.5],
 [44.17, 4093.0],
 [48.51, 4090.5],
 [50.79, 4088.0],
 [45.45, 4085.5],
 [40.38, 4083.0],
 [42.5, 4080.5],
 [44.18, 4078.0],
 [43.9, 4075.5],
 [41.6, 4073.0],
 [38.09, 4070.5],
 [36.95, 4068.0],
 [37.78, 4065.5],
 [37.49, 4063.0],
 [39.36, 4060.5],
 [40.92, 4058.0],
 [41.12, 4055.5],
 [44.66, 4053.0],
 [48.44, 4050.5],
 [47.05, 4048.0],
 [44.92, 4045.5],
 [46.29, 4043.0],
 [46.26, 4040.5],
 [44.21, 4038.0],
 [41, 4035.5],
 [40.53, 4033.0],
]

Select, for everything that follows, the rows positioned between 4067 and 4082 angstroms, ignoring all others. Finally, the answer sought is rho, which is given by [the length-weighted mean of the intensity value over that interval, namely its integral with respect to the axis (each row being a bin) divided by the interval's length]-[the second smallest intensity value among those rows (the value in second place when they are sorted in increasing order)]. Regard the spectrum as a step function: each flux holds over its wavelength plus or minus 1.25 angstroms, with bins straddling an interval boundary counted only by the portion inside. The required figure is 3.17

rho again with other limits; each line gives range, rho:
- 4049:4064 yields 2.80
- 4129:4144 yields 2.13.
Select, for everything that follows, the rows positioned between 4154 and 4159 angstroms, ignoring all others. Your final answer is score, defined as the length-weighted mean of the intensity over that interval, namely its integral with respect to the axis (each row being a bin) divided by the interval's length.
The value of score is 41.6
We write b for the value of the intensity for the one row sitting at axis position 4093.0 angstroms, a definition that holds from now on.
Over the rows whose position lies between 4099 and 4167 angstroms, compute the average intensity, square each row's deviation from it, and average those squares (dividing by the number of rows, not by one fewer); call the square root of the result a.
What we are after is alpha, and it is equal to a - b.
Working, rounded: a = 2.71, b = 44.17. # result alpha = -41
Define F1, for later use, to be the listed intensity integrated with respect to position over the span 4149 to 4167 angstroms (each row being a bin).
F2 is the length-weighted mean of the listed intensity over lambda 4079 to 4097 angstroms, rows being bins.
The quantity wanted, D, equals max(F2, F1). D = 765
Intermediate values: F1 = 765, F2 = 44.3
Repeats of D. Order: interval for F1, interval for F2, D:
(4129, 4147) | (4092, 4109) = 714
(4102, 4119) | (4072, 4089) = 749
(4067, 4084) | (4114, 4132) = 700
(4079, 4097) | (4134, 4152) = 797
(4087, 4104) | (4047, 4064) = 733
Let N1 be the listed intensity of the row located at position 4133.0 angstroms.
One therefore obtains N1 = 39.51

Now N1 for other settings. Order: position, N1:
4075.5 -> 43.9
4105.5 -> 43.19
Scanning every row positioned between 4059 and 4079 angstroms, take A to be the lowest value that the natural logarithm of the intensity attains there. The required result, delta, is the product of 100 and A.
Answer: 361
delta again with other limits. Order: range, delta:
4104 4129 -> 364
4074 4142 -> 358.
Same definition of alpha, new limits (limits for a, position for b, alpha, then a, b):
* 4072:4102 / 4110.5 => -40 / 3.95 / 44.03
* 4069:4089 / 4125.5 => -36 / 3.55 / 39.36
